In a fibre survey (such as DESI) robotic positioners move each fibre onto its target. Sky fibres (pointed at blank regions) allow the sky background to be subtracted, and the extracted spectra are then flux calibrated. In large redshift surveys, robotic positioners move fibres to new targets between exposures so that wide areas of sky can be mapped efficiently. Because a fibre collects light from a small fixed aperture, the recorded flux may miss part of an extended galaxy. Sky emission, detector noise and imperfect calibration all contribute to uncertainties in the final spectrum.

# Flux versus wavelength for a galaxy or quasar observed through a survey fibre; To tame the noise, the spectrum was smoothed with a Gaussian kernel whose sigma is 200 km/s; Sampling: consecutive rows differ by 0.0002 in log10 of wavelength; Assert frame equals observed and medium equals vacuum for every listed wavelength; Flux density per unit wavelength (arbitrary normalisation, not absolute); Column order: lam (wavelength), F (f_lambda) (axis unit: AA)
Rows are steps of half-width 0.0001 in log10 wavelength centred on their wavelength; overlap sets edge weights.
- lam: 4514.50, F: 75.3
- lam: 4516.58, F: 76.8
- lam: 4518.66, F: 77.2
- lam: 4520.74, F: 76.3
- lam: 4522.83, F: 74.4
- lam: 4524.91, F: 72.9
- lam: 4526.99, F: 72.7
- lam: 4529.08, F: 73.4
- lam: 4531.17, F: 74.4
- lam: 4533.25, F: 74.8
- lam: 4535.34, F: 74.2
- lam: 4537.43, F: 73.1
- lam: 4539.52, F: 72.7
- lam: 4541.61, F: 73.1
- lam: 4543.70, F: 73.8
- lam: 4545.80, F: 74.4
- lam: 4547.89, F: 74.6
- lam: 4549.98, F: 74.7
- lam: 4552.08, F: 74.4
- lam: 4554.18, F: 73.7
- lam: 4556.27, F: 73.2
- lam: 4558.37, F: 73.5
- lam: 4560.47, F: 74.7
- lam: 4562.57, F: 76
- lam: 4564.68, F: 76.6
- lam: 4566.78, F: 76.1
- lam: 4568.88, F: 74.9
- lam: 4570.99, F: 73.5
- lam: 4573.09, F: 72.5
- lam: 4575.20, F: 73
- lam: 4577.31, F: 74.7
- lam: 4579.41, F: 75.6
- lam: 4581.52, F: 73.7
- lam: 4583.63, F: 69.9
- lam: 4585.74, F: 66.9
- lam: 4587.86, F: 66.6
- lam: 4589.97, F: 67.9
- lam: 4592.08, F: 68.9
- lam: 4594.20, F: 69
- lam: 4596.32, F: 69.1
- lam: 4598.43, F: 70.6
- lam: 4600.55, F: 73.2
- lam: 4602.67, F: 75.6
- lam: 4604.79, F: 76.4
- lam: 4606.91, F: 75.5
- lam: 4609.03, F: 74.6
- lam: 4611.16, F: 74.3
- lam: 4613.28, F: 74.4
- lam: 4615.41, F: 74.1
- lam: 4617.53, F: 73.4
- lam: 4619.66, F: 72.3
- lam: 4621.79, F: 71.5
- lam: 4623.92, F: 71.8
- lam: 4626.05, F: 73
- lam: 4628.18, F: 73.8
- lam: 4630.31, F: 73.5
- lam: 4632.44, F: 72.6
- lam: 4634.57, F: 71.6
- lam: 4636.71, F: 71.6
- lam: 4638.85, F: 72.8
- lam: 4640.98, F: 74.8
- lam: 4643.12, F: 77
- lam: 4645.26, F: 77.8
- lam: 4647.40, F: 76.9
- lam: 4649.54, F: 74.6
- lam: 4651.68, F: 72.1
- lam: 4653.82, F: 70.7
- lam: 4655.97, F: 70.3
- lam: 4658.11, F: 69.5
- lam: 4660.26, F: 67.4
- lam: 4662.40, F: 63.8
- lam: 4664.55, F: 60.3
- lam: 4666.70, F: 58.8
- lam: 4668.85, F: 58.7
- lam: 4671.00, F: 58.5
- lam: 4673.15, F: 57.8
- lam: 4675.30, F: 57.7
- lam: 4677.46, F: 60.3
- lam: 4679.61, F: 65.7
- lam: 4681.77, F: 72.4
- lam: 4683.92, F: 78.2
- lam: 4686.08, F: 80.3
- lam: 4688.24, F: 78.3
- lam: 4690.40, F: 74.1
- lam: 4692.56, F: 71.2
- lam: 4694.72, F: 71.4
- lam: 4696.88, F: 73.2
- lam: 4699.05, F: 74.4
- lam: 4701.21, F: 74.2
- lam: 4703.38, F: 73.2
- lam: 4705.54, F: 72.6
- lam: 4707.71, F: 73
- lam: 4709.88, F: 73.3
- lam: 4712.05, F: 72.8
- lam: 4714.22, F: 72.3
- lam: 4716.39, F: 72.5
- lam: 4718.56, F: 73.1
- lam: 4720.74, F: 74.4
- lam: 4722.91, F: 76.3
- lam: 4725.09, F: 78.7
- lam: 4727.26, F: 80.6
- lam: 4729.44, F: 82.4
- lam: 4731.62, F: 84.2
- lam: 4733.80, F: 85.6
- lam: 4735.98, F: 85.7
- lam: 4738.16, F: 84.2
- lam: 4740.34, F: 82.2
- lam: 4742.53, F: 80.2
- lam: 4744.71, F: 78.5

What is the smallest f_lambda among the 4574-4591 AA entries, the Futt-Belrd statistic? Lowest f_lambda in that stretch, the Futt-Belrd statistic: 66.6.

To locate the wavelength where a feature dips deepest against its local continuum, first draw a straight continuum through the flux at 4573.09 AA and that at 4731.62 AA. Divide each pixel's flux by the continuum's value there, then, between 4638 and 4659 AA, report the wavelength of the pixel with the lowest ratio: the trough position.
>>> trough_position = 4658.11 AA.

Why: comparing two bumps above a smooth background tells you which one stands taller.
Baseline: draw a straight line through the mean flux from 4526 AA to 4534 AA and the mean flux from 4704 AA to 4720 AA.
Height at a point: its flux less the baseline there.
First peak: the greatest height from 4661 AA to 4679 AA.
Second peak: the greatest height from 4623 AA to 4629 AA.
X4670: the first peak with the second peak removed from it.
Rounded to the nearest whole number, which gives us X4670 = -10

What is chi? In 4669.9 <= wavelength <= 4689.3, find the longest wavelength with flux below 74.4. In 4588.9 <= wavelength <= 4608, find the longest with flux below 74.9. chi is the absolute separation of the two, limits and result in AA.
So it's 81.2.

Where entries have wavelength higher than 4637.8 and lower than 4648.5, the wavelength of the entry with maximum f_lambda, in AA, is 4645.26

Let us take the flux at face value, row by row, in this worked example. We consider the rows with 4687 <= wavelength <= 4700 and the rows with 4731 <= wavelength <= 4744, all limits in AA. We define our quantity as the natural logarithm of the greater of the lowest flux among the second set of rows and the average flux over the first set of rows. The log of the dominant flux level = 4.38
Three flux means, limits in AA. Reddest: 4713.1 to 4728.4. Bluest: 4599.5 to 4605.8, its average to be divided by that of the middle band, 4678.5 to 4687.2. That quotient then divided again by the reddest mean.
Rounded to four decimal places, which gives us 0.0134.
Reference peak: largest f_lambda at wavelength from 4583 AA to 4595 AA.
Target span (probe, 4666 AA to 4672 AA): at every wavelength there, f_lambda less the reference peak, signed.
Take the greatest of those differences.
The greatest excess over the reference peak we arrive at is -11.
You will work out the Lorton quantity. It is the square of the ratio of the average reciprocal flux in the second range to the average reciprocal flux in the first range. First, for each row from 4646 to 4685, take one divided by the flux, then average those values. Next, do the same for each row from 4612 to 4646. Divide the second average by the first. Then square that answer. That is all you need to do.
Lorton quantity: 0.80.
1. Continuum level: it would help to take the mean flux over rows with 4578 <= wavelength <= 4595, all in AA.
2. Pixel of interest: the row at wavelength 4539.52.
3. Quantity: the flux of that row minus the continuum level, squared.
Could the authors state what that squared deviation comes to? 8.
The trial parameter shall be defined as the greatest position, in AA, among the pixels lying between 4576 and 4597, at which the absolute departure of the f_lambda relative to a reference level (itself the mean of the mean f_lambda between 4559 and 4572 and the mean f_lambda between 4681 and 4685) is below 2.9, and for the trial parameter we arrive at 4581.52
